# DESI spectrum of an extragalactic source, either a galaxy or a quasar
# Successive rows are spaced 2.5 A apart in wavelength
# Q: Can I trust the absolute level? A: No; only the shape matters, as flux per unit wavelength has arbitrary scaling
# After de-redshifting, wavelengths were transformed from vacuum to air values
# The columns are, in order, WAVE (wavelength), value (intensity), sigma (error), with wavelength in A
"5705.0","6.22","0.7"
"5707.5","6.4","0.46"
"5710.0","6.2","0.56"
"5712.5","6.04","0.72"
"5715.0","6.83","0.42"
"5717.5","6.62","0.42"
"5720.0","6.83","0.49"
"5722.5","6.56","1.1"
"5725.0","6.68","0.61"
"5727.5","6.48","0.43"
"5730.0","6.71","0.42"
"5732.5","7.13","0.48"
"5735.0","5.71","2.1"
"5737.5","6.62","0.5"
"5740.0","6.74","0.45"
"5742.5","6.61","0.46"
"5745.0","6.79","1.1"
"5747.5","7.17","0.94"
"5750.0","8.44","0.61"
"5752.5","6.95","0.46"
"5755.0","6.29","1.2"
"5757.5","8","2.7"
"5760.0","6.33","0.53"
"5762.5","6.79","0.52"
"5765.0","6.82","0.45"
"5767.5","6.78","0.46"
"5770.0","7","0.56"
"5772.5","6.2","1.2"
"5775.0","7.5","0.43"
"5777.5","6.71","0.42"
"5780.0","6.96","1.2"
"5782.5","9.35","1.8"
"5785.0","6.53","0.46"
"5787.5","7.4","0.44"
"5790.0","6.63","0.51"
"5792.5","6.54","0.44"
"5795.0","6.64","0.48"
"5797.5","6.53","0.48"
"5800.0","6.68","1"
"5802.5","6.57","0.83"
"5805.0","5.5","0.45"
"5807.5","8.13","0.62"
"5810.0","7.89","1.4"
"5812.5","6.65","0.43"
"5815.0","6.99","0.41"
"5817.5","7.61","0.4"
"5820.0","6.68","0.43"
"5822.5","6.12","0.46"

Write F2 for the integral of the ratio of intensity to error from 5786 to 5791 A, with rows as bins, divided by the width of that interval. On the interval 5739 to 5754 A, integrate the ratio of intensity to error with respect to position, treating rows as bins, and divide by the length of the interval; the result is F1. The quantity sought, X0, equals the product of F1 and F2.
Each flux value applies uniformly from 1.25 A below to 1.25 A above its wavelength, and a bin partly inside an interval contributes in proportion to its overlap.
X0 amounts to 177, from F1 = 11.85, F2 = 15.0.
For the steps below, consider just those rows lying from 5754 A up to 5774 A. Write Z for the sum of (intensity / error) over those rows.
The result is 81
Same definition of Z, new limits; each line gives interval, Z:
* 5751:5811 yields 272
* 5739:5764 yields 105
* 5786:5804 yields 87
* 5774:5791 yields 88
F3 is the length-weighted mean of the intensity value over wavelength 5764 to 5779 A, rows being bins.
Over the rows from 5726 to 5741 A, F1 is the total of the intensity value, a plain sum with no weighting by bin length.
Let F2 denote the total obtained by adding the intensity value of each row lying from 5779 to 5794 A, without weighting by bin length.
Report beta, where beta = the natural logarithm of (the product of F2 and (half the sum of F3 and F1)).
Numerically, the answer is 6.91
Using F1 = 39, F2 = 43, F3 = 6.84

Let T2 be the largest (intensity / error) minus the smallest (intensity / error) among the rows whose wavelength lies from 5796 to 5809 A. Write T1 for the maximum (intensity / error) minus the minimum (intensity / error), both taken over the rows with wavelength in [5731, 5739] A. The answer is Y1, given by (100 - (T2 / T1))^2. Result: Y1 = 9886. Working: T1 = 12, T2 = 6.9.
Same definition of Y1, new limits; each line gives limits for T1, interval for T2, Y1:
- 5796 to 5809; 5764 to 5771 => 9923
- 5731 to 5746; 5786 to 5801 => 9835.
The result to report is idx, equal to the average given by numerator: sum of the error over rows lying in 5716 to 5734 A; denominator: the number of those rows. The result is 0.564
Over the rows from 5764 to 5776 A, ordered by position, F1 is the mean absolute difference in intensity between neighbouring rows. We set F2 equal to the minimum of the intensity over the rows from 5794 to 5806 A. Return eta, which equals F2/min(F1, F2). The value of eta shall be 9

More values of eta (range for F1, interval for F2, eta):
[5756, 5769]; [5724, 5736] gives 10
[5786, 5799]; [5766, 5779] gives 23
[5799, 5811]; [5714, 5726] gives 6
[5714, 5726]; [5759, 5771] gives 31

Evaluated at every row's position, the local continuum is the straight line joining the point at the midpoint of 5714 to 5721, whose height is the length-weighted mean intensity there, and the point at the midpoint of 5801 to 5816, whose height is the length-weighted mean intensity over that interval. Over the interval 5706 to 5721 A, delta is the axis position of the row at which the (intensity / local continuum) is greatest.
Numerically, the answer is 5715.0 A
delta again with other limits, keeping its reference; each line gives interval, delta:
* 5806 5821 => 5807.5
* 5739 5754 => 5750.0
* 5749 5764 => 5750.0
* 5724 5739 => 5732.5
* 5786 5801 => 5787.5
